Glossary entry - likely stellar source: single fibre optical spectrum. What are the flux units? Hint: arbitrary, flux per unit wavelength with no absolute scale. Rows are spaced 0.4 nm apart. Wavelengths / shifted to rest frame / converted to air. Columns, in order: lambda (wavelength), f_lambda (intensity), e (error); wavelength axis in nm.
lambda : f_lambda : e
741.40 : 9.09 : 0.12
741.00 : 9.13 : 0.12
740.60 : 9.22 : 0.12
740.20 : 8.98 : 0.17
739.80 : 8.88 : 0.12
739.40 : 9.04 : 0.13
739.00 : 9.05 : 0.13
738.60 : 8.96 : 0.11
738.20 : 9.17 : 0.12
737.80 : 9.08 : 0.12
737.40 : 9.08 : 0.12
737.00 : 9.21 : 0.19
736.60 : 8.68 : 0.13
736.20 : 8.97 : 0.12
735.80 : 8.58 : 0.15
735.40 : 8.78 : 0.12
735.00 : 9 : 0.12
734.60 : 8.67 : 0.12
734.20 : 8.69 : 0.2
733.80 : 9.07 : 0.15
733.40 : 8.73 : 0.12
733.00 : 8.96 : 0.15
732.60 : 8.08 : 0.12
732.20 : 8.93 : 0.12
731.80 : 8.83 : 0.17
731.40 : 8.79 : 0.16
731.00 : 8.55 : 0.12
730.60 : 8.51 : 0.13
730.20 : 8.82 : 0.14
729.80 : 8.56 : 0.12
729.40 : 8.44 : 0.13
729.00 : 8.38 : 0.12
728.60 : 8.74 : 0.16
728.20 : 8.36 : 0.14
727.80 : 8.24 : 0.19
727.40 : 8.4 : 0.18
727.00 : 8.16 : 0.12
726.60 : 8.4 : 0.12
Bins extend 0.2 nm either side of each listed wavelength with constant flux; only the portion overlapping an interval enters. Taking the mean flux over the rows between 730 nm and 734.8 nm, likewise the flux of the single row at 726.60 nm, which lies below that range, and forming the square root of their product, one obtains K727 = 8.56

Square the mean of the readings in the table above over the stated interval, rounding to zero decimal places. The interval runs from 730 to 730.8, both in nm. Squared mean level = 75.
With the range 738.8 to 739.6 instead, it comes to 82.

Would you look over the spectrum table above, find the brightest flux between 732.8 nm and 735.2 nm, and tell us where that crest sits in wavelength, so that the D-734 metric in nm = 733.80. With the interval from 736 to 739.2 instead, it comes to 737.00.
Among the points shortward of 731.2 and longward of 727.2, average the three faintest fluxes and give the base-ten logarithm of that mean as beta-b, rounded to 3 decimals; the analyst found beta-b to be 0.920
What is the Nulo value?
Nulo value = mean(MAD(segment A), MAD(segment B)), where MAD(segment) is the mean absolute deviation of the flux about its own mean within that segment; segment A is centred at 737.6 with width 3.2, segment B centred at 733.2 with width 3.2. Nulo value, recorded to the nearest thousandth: 0.159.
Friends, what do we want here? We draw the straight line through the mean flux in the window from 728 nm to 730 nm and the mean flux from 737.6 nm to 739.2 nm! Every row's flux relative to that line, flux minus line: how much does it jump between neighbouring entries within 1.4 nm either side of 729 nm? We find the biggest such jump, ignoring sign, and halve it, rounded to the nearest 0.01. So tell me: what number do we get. 0.19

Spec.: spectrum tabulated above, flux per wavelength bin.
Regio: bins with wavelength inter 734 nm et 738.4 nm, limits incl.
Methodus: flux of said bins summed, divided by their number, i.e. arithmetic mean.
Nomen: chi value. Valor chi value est 8.9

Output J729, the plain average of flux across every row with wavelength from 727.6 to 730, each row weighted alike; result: 8.45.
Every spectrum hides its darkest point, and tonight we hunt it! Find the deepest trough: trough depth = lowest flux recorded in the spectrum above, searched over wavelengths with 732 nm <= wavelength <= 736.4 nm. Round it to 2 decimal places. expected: 8.08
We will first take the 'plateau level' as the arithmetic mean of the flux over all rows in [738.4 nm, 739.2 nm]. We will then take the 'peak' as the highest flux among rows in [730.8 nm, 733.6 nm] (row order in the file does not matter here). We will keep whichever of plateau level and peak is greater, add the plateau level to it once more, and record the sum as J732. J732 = 18.0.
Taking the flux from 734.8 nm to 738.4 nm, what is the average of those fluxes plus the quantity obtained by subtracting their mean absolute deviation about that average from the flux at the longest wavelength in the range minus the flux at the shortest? 8.94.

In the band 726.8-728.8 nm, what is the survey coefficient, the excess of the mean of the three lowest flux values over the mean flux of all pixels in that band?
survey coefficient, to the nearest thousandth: -0.127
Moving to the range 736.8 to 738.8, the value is -0.060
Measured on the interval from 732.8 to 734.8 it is -0.127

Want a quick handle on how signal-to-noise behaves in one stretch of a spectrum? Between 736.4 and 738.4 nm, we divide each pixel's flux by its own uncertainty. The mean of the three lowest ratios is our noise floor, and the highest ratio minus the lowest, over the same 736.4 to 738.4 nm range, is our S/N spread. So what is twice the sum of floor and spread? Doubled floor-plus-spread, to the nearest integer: 183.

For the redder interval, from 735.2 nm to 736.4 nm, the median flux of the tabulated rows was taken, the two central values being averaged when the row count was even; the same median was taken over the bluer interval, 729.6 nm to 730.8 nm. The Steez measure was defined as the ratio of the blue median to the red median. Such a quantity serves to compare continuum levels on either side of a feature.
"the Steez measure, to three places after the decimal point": 0.975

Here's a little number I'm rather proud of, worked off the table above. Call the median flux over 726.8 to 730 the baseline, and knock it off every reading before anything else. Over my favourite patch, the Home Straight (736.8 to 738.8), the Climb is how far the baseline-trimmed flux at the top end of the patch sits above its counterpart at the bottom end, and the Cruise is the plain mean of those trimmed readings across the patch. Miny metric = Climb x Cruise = -0.18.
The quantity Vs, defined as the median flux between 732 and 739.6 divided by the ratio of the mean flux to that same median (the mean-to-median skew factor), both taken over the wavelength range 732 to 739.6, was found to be 9.04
